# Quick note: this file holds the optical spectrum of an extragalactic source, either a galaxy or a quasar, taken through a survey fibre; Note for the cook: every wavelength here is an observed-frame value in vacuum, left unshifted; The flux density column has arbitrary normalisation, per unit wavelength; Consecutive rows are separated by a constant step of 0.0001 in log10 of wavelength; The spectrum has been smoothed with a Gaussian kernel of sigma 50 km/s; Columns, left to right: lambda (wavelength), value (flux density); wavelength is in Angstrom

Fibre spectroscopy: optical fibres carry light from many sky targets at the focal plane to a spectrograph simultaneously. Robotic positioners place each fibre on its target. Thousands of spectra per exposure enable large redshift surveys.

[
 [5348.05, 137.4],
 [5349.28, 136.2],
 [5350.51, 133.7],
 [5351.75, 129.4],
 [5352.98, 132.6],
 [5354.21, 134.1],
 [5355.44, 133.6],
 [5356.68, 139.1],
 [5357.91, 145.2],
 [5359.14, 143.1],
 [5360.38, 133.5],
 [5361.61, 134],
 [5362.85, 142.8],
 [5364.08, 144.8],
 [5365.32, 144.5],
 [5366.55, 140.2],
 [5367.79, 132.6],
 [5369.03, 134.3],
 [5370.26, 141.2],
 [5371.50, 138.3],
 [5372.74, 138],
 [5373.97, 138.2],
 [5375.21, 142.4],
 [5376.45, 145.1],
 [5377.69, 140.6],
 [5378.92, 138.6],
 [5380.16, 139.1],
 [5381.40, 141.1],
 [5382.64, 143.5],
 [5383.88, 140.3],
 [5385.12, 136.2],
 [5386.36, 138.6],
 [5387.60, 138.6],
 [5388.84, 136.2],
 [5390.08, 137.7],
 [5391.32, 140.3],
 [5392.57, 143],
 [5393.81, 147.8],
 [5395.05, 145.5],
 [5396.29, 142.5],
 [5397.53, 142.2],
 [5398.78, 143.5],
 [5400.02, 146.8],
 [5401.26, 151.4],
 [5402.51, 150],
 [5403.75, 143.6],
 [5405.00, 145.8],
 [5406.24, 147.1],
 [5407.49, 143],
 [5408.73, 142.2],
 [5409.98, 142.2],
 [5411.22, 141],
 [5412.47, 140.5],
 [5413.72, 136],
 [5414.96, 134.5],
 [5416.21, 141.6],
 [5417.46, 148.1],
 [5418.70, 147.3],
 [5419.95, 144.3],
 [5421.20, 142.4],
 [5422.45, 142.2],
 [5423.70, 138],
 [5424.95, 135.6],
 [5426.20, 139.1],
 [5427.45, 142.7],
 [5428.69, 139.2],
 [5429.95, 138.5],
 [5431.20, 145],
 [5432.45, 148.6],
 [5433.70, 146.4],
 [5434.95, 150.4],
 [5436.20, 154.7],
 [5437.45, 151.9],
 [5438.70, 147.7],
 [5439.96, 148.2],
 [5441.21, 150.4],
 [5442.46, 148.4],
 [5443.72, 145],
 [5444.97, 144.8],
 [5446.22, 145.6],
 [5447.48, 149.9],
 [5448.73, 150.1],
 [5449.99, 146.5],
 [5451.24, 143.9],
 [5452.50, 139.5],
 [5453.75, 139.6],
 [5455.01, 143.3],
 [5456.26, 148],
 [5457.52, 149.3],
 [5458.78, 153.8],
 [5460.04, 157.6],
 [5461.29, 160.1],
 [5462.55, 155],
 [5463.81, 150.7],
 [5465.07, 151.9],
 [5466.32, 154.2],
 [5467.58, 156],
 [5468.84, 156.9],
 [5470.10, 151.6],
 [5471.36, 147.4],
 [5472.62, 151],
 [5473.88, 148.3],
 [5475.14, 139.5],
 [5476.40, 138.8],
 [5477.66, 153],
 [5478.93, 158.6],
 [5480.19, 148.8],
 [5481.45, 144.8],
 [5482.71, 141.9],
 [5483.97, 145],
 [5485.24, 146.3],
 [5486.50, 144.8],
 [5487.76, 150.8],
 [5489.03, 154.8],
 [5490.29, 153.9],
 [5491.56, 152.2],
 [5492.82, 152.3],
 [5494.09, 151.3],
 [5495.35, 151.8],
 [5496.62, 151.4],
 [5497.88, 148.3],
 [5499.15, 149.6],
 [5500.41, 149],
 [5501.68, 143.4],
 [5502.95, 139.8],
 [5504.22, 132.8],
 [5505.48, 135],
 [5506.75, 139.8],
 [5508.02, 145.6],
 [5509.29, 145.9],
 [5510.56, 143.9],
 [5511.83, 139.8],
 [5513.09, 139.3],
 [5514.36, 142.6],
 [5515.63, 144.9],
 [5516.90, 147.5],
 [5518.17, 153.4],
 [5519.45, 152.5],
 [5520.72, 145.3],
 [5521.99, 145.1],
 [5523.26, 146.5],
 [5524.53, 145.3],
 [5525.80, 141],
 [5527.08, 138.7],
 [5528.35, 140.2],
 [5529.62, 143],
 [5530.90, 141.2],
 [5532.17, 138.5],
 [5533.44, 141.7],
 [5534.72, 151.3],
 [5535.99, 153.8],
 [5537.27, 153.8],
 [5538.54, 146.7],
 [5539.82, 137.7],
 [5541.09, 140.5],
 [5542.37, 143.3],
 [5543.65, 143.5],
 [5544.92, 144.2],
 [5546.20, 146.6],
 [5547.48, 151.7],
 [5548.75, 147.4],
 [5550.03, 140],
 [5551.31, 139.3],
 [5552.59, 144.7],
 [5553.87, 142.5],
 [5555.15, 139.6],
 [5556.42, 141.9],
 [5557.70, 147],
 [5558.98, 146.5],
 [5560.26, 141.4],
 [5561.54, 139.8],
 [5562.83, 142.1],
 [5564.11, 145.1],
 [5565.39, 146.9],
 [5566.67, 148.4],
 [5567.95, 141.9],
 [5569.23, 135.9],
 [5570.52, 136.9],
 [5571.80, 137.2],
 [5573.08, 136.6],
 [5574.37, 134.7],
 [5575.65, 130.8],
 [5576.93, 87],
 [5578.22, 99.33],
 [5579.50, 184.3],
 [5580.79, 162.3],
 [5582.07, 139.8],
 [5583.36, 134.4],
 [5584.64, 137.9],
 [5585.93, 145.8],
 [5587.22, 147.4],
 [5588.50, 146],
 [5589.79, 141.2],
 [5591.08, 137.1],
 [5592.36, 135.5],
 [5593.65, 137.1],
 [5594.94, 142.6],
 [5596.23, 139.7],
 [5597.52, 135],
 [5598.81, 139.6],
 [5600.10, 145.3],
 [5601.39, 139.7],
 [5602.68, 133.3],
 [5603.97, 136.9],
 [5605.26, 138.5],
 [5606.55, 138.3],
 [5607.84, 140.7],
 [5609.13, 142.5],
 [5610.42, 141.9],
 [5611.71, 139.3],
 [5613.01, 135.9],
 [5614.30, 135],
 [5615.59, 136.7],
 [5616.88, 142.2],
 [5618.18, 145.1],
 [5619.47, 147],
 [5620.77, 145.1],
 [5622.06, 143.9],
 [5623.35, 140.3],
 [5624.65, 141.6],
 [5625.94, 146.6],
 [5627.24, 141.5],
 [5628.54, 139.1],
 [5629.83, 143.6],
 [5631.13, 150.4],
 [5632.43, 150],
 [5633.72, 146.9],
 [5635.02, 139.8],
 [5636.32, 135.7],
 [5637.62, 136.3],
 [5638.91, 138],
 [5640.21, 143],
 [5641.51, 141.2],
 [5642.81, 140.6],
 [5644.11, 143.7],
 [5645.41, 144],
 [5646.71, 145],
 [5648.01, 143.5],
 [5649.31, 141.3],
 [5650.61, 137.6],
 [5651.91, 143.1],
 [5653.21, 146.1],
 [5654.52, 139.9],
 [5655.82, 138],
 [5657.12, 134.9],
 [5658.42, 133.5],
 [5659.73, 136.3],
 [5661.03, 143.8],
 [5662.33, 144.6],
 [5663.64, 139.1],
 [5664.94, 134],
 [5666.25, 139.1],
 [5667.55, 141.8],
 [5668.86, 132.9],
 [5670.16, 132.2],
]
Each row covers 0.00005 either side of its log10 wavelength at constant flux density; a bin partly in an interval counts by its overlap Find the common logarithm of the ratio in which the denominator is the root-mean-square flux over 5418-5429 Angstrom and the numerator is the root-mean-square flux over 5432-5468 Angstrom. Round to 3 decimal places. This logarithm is 0.025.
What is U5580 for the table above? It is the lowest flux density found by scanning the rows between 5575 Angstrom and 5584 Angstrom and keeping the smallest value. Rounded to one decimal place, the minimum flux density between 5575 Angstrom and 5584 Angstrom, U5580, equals 87.0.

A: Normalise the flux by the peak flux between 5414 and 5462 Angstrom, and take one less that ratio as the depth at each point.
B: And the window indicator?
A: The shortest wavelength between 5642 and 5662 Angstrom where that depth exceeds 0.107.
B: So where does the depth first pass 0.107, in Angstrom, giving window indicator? 5642.81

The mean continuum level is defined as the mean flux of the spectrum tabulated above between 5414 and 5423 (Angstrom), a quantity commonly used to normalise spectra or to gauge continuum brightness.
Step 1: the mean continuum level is 143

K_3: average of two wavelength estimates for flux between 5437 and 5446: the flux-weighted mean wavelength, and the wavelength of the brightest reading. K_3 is 5439.3 Angstrom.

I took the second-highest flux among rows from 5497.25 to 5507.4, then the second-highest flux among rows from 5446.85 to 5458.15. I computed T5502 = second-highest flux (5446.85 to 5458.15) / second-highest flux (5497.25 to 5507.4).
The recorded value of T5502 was 1.01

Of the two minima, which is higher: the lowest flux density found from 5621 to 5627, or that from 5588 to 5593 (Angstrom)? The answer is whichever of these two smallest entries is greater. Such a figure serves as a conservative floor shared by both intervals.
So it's 140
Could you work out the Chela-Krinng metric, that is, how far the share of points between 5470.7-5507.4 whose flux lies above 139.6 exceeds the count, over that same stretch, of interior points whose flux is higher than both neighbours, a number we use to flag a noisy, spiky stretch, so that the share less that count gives -6.1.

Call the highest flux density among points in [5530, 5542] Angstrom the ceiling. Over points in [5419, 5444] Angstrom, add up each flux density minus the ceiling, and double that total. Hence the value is -355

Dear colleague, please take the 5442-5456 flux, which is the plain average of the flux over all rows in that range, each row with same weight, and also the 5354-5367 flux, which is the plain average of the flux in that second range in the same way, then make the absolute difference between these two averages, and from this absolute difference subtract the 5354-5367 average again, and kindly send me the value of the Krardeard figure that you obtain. -134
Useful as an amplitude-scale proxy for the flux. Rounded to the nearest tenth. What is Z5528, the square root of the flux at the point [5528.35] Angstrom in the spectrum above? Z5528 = 11.8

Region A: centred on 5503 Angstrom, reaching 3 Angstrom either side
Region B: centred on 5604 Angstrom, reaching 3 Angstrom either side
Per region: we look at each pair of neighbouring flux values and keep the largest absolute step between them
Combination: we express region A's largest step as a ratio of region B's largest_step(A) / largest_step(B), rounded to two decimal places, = 1.09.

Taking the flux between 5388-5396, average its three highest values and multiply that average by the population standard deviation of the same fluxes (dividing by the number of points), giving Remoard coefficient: 598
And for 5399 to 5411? 474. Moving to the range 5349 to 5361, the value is 669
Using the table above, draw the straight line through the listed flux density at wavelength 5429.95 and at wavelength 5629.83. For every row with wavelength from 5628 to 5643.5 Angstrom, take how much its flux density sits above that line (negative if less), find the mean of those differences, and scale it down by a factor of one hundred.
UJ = -0.017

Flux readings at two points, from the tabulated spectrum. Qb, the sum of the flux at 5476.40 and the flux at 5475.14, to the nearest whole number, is 278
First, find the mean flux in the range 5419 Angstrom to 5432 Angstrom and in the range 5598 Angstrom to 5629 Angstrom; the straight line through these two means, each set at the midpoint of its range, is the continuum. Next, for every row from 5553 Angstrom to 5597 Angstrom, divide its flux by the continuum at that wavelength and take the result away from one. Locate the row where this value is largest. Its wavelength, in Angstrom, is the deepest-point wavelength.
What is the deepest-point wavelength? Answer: 5576.93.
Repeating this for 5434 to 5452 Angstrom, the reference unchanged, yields 5451.24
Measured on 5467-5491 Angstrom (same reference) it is 5476.40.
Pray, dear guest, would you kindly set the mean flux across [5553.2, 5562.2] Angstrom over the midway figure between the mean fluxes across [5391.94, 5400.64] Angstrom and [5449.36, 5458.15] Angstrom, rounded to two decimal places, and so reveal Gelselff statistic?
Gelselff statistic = 0.99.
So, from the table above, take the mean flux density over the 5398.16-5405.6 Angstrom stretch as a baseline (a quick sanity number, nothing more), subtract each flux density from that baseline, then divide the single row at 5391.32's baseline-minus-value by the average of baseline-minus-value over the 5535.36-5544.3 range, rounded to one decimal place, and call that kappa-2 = 5.3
